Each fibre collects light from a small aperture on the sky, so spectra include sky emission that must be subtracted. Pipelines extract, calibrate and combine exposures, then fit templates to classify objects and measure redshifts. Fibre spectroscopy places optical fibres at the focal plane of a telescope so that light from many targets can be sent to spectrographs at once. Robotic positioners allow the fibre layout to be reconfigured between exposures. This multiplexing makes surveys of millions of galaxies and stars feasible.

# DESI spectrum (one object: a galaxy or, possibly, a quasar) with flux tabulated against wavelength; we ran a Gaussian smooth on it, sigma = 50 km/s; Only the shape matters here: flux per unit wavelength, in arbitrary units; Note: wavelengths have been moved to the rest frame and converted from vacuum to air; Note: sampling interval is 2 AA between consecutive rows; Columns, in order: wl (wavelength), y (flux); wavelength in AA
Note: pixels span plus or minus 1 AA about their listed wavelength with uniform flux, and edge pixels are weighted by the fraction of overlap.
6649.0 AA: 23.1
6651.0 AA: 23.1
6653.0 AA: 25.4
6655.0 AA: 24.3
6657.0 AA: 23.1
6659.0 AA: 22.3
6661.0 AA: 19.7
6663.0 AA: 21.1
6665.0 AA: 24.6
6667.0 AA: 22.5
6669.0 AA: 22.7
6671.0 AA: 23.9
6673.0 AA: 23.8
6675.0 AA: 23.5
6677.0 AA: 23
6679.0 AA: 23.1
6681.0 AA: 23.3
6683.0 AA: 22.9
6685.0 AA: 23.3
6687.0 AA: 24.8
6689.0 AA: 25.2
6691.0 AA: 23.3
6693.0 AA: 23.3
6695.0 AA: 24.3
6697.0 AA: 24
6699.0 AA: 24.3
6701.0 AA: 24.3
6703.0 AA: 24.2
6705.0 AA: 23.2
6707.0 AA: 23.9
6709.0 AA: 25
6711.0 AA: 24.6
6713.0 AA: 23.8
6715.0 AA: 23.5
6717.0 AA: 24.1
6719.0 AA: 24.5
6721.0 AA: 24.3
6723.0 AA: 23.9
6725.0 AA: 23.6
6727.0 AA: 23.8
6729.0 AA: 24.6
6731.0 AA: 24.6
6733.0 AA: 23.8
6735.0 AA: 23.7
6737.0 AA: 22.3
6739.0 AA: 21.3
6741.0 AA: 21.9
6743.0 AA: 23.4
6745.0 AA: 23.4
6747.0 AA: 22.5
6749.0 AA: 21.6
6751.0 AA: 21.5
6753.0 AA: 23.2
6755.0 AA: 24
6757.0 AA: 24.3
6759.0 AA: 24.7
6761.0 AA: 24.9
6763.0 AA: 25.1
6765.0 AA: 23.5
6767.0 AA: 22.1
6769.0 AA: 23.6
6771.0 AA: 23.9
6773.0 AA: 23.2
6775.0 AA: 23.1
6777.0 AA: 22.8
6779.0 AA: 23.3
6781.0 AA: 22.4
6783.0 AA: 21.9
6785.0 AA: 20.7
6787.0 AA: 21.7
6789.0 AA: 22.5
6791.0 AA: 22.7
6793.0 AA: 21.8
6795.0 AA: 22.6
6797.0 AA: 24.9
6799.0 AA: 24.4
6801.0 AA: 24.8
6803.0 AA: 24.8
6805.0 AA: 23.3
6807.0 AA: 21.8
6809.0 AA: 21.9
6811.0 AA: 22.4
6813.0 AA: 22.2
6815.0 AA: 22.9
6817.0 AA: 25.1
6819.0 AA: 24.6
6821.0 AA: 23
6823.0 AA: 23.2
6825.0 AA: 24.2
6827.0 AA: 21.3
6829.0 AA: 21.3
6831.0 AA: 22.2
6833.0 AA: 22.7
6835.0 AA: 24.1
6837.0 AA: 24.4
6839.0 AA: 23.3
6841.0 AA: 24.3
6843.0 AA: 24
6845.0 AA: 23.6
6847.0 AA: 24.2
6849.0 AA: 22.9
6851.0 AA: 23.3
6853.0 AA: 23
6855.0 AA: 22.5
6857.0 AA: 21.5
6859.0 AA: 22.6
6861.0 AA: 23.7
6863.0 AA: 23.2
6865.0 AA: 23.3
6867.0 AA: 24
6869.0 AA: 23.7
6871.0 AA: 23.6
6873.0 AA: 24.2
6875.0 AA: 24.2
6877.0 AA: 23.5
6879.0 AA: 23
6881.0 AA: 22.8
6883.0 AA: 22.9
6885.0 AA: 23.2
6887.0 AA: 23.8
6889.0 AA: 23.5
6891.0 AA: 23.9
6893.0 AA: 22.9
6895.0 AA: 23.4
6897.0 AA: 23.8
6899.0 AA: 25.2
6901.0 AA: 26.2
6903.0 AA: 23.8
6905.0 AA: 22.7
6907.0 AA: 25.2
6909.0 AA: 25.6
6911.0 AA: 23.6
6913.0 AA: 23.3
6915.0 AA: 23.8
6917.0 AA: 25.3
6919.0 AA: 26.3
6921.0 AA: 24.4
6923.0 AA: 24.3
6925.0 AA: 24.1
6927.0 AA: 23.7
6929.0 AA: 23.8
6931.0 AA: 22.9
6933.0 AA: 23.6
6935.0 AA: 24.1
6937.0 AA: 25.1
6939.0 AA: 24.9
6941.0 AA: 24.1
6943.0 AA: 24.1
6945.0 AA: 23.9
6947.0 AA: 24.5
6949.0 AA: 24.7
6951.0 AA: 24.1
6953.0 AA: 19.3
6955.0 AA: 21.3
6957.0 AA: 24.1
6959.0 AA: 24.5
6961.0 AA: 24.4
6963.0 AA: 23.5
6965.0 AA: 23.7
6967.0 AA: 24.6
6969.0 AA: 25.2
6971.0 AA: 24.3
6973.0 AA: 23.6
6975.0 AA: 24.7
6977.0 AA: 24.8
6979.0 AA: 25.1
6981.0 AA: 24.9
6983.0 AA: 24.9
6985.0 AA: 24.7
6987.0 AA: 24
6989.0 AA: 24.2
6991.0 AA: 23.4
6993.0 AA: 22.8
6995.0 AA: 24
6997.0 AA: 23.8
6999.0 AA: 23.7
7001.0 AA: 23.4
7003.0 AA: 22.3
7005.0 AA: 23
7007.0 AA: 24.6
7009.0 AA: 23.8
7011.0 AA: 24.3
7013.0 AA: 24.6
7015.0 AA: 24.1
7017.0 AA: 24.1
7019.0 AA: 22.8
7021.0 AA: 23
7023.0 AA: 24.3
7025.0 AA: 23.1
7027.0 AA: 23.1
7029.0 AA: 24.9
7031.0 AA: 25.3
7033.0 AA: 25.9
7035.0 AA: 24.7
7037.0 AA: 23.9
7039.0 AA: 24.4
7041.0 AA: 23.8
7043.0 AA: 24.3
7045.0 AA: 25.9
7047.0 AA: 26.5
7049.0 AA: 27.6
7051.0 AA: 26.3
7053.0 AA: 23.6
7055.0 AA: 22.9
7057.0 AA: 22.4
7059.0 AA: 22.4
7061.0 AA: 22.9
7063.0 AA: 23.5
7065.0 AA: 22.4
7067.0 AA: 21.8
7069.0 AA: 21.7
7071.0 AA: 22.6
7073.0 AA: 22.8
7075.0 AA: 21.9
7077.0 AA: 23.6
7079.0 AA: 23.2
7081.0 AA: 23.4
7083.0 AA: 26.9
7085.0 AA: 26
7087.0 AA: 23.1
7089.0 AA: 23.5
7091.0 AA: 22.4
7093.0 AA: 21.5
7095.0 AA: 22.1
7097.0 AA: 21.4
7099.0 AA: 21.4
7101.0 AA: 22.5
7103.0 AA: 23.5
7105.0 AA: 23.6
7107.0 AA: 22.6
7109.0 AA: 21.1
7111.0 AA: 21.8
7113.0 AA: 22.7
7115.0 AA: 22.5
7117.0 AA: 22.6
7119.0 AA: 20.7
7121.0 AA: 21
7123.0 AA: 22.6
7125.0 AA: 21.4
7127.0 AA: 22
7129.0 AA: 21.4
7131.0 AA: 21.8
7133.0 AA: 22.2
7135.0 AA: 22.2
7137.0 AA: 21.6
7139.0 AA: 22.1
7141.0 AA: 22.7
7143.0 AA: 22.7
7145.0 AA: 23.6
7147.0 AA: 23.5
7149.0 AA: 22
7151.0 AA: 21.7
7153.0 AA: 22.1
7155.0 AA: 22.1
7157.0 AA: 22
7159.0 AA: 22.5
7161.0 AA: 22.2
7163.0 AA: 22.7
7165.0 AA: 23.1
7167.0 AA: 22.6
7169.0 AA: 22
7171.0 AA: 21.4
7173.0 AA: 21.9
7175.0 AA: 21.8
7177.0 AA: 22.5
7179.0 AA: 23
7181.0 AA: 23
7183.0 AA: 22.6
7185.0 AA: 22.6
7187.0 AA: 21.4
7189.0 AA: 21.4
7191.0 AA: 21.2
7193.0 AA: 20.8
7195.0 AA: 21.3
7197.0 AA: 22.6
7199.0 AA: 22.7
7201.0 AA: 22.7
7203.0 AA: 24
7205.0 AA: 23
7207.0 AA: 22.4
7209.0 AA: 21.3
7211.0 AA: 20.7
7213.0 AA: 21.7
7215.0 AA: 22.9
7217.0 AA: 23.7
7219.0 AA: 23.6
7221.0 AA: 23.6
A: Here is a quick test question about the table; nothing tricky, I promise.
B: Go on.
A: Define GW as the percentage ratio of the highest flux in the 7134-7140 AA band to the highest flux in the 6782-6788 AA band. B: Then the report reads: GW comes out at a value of 101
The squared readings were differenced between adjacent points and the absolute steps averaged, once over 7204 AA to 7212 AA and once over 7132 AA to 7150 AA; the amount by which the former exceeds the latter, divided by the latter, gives 0.41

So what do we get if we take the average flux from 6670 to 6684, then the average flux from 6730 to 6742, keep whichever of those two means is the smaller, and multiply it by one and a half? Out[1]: 34.4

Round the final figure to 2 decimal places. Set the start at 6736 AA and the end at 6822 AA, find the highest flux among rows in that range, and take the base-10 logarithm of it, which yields 1.40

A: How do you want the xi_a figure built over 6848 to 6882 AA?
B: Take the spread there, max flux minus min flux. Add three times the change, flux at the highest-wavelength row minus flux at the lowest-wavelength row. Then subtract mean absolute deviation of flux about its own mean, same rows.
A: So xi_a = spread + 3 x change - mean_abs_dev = 1.9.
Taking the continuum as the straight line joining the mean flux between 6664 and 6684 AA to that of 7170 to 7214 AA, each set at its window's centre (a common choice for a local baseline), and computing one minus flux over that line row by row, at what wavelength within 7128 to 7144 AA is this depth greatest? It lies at 7129.0 AA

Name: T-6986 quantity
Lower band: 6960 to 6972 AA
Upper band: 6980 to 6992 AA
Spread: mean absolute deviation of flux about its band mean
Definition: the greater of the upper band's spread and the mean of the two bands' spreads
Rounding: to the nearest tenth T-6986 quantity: 0.5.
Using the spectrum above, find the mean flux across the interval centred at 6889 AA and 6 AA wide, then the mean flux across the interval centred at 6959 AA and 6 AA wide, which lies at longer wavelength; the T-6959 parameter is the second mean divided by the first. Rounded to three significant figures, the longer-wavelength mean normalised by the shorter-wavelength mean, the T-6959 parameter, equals 1.03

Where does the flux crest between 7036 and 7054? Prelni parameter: 7049.0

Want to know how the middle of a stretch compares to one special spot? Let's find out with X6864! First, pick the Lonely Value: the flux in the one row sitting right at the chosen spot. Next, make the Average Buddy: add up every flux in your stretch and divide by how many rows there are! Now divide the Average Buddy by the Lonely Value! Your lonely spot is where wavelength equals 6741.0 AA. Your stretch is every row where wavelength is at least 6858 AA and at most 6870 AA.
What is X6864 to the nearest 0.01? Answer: 1.07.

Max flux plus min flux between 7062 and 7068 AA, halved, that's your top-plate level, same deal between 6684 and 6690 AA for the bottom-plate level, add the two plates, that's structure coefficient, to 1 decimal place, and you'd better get 46.9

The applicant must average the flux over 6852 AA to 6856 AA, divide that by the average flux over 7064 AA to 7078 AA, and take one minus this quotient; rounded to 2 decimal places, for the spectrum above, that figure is -0.02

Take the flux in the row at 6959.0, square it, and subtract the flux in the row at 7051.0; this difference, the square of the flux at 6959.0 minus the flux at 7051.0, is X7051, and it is 574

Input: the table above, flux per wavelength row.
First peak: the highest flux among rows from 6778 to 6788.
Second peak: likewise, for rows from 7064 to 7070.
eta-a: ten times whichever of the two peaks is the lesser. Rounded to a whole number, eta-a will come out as 224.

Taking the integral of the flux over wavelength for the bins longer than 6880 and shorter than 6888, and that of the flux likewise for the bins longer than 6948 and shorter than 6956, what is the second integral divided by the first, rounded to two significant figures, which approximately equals 0.96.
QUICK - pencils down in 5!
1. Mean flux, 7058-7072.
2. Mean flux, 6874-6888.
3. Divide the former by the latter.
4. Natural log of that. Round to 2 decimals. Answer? -0.04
